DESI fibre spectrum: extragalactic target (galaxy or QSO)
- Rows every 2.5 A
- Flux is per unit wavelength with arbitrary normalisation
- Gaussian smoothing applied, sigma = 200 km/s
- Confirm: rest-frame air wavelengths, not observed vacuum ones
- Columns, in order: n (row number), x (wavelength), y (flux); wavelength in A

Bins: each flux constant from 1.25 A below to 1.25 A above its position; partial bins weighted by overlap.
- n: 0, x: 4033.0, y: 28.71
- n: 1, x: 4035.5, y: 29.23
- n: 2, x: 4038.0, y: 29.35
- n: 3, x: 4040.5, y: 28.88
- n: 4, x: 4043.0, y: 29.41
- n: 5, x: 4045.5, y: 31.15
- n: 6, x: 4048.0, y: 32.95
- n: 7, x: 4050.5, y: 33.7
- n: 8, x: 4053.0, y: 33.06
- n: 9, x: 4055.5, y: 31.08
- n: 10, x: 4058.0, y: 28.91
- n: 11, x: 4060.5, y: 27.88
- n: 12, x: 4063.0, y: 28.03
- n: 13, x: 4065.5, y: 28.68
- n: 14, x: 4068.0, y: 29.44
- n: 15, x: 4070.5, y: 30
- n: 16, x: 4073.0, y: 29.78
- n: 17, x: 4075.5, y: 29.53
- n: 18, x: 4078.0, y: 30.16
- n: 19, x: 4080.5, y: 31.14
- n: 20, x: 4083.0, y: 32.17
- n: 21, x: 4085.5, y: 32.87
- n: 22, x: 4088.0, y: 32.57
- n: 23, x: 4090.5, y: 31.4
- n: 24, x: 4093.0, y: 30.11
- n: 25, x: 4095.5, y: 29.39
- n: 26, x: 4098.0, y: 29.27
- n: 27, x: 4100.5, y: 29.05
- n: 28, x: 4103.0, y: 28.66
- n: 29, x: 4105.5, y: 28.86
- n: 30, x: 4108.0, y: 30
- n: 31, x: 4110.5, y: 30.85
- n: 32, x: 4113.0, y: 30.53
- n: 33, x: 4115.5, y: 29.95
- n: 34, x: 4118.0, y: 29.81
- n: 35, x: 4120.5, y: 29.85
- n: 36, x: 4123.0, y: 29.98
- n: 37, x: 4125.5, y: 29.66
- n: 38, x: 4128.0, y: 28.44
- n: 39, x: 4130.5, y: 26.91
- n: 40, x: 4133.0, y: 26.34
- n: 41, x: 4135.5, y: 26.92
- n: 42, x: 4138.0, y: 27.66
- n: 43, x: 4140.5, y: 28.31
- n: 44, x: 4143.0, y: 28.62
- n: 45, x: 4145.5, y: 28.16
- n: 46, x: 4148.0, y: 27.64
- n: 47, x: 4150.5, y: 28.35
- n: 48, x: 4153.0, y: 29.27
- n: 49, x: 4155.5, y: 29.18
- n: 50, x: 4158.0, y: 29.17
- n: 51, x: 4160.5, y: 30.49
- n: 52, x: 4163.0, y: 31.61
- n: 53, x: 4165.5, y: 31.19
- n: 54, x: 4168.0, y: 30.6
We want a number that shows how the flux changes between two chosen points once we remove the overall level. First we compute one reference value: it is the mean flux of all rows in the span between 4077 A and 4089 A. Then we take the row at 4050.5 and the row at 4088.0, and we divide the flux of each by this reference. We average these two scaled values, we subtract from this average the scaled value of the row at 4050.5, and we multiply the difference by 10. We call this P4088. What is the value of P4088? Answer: -0.18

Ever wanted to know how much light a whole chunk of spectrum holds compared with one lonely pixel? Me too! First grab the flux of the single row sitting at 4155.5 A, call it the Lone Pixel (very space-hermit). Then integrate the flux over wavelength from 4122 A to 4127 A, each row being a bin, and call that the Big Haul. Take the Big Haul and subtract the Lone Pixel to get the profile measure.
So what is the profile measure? 120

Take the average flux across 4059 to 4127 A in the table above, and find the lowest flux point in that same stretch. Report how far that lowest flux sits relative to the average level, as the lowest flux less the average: -2.1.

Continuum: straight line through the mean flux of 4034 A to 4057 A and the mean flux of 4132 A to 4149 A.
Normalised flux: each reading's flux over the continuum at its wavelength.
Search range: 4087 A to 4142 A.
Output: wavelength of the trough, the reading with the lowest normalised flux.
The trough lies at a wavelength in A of 4133.0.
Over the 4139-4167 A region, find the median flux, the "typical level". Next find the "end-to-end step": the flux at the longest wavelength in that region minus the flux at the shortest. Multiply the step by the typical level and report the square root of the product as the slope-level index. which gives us 9.2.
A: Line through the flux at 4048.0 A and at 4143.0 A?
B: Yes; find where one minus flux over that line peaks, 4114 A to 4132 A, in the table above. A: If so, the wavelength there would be 4130.5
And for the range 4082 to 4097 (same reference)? 4095.5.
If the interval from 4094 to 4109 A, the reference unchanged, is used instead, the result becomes 4103.0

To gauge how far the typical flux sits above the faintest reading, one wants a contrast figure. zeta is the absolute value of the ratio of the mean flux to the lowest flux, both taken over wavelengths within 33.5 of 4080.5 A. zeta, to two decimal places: 1.09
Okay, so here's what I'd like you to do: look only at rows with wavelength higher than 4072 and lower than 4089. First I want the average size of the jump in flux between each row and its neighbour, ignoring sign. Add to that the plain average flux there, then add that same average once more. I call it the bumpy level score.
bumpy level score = 63.0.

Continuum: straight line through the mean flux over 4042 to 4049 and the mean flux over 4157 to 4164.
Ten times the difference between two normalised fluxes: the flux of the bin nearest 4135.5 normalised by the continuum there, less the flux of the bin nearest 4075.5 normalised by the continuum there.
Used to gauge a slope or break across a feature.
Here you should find -0.73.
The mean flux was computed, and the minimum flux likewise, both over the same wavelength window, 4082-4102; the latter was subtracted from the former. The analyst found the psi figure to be 1.8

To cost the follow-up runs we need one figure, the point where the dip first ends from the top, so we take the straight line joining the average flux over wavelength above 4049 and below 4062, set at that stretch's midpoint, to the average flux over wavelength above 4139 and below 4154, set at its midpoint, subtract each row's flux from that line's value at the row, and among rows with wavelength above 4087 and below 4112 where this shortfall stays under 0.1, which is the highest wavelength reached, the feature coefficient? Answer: 4110.5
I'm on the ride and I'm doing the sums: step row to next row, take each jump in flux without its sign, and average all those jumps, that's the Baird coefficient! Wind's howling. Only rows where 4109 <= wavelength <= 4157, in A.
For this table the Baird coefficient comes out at 0.55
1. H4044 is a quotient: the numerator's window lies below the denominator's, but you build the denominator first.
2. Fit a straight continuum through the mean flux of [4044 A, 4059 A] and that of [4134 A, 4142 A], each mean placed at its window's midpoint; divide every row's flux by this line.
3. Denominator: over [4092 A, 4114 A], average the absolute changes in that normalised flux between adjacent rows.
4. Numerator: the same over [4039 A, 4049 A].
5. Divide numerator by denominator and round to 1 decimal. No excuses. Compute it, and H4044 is 2.9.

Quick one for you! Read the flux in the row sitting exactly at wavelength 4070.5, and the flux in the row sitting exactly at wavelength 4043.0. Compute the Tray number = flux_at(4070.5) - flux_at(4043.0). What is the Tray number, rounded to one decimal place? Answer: 0.6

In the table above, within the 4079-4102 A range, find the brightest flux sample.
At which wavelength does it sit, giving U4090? 4085.5 A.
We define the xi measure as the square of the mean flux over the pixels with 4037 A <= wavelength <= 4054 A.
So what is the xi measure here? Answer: 974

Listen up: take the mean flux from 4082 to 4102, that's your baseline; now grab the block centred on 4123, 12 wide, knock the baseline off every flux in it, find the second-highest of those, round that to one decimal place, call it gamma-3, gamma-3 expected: -1.0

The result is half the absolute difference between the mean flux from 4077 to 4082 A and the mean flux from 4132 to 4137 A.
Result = 2.0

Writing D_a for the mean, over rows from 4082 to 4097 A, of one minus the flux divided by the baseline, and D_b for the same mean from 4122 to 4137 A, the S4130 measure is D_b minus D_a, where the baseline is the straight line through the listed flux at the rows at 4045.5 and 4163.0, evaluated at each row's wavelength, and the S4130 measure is 0.112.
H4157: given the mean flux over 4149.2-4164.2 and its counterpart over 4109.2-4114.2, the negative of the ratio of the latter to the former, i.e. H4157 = -1.03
